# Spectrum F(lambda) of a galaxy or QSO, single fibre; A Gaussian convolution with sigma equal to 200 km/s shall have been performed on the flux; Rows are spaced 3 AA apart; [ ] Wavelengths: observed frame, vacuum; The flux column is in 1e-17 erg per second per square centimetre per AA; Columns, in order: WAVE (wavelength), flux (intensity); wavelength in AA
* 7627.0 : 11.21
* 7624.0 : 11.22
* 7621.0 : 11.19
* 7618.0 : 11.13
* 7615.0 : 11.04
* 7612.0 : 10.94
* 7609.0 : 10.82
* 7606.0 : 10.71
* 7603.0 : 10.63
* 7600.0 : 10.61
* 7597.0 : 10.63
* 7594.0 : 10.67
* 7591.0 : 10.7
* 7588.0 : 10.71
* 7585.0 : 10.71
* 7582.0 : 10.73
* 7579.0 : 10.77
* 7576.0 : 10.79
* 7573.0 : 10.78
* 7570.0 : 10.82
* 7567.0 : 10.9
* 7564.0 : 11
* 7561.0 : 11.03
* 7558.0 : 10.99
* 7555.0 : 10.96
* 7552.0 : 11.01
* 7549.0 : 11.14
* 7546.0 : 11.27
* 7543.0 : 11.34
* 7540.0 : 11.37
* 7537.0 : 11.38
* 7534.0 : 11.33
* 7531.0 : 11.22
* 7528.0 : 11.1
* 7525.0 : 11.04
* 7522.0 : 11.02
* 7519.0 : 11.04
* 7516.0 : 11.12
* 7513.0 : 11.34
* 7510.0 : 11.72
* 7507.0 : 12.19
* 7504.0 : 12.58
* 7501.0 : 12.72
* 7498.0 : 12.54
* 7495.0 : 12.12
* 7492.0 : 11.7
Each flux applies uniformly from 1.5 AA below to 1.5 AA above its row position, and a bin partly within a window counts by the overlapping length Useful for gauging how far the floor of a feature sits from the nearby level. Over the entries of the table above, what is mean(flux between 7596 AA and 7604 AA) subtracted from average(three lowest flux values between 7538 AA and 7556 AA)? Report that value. 0.41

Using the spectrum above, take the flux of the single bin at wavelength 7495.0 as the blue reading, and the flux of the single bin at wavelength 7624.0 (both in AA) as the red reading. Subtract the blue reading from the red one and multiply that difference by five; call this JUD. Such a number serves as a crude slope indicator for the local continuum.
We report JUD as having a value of -4.5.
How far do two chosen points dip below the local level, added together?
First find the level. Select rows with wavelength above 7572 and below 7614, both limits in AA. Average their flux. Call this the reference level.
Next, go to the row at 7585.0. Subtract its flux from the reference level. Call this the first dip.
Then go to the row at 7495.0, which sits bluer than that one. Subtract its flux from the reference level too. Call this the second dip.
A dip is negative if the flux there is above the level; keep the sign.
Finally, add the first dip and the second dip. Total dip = -1.4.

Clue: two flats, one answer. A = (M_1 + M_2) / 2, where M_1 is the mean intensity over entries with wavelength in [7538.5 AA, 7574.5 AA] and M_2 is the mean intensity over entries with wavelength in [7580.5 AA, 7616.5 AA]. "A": 10.9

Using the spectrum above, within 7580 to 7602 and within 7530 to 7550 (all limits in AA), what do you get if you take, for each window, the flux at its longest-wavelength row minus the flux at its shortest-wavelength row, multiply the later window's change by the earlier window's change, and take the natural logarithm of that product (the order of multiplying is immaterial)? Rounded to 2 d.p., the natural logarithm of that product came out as -4.65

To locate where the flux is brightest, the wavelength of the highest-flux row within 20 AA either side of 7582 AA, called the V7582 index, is 7564.0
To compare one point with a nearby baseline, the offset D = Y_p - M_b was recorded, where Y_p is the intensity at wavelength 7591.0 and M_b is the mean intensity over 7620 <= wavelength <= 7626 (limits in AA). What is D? -0.5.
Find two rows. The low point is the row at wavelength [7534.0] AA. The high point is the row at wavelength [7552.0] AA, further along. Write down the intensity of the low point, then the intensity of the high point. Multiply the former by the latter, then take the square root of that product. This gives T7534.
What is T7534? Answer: 11.2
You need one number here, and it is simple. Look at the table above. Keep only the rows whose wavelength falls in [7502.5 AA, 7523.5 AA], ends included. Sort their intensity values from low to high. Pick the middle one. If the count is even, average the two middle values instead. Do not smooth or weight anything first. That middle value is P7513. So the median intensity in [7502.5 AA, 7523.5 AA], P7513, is 11.3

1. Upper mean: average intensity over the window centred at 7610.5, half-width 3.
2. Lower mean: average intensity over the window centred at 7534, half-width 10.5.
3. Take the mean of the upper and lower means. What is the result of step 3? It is 11.1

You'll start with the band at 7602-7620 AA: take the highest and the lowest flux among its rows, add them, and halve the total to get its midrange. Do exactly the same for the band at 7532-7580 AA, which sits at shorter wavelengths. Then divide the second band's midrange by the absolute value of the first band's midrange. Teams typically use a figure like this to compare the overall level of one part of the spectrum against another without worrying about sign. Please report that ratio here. 1.02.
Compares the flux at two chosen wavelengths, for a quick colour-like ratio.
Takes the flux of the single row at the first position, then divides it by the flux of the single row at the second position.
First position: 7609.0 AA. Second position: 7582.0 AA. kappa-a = 1.01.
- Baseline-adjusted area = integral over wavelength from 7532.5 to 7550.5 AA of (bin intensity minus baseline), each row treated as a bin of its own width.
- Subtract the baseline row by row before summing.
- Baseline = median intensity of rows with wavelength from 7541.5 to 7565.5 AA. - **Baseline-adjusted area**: 5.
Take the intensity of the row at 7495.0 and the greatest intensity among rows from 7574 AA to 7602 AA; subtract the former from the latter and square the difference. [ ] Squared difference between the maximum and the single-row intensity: 1.8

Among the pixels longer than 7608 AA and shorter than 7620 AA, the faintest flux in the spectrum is 10.82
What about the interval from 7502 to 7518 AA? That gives 11.12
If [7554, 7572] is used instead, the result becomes 10.82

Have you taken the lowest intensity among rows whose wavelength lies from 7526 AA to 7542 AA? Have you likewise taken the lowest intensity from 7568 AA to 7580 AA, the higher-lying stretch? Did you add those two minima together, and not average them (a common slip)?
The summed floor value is 21.9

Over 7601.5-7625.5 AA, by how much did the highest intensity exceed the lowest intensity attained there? 0.59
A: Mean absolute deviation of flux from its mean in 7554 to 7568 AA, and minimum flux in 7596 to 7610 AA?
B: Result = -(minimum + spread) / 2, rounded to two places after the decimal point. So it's -5.32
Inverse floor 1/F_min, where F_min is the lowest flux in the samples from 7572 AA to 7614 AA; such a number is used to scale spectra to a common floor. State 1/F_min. 0.0943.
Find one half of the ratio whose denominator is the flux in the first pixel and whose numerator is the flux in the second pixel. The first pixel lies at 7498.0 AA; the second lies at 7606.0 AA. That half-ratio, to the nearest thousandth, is 0.427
